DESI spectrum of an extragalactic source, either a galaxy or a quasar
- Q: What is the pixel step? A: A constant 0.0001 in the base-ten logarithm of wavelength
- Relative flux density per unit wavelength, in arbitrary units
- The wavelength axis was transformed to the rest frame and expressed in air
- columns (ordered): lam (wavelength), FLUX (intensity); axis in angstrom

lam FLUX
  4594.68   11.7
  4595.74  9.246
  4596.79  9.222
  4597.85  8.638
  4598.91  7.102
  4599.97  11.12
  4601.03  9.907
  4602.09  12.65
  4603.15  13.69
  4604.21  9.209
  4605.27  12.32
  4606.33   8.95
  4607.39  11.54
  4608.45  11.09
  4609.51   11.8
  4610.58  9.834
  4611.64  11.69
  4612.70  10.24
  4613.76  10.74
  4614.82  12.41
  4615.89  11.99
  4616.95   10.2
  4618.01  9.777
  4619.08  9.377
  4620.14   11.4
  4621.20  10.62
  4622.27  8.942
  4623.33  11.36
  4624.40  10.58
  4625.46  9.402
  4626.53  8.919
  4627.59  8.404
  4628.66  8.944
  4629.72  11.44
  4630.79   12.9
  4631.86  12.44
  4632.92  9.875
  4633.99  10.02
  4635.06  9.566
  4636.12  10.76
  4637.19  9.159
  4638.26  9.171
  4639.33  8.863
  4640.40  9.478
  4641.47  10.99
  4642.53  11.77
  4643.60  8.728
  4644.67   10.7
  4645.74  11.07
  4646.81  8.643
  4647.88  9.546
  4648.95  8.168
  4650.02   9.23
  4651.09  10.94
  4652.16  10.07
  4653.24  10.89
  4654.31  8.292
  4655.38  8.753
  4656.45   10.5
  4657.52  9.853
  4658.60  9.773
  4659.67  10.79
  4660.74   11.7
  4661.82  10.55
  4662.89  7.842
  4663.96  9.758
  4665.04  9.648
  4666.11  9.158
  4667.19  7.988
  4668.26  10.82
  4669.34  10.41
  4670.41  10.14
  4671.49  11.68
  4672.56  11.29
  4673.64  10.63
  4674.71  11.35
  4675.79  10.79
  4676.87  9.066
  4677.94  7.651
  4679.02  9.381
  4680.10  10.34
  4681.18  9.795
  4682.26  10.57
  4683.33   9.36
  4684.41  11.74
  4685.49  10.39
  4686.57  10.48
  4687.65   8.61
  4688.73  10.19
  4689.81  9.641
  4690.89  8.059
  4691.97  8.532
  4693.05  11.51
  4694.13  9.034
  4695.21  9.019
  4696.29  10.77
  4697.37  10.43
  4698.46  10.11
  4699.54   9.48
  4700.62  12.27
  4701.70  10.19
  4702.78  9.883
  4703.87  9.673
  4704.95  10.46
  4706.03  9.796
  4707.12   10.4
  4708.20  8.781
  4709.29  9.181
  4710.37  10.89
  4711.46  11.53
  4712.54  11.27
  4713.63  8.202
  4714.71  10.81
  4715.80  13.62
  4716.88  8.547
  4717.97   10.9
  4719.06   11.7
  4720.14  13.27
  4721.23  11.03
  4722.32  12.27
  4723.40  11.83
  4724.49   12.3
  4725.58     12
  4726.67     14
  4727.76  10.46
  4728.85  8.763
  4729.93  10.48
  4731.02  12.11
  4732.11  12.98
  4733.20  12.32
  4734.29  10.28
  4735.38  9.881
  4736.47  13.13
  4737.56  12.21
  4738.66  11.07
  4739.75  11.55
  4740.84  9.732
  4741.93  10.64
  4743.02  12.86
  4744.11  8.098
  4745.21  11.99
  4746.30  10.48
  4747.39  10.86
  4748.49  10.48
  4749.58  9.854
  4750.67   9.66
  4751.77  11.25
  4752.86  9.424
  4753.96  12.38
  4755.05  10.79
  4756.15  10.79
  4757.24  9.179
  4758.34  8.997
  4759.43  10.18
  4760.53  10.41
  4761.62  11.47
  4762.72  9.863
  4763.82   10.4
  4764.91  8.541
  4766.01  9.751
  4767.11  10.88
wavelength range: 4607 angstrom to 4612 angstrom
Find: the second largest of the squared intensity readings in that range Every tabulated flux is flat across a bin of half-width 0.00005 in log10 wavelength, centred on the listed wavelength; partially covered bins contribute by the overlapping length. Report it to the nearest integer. 137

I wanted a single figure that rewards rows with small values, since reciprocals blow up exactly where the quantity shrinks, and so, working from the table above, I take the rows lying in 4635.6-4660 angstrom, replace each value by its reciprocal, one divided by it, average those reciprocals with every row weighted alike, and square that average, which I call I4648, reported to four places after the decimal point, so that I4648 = 0.0106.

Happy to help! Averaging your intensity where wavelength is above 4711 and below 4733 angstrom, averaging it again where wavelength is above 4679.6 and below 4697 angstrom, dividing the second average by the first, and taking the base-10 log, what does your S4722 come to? -0.06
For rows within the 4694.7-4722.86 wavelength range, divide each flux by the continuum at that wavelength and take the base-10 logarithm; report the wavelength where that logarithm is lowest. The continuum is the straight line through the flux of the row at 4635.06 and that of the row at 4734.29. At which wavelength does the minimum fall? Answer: 4713.63 angstrom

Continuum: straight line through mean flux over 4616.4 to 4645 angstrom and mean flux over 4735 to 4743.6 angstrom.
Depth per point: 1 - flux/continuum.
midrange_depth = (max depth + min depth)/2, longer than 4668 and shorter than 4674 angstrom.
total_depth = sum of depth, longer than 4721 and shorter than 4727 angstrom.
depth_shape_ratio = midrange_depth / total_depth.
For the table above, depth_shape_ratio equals 0.05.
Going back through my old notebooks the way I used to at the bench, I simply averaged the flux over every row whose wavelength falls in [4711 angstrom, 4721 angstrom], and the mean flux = 11.1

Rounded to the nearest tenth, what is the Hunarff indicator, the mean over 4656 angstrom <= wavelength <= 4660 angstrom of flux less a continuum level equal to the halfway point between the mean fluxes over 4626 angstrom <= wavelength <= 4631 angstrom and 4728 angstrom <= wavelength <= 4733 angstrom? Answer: -0.4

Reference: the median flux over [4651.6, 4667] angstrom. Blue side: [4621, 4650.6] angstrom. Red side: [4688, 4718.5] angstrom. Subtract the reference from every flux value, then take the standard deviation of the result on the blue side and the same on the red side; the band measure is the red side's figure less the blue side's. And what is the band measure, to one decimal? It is 0.0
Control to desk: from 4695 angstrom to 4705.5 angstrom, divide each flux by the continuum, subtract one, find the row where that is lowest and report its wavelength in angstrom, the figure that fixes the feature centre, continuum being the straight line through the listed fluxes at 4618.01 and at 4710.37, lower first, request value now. 4695.21 angstrom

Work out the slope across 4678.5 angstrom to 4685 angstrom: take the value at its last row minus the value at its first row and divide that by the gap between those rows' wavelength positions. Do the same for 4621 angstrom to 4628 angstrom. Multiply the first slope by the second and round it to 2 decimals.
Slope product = -0.15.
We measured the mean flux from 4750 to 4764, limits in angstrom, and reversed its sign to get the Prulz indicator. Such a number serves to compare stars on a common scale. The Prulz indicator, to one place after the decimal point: -10.4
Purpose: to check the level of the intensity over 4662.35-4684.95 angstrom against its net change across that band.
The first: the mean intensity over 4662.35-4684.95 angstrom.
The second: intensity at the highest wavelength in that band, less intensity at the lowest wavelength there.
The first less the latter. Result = 6.1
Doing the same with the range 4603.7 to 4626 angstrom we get 10.4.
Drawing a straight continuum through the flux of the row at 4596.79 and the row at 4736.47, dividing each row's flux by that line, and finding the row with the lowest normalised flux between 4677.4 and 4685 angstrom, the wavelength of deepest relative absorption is 4677.94 angstrom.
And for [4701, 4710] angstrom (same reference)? 4708.20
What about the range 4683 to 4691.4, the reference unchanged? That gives 4690.89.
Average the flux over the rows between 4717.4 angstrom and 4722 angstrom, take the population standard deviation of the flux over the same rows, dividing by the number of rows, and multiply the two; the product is 11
